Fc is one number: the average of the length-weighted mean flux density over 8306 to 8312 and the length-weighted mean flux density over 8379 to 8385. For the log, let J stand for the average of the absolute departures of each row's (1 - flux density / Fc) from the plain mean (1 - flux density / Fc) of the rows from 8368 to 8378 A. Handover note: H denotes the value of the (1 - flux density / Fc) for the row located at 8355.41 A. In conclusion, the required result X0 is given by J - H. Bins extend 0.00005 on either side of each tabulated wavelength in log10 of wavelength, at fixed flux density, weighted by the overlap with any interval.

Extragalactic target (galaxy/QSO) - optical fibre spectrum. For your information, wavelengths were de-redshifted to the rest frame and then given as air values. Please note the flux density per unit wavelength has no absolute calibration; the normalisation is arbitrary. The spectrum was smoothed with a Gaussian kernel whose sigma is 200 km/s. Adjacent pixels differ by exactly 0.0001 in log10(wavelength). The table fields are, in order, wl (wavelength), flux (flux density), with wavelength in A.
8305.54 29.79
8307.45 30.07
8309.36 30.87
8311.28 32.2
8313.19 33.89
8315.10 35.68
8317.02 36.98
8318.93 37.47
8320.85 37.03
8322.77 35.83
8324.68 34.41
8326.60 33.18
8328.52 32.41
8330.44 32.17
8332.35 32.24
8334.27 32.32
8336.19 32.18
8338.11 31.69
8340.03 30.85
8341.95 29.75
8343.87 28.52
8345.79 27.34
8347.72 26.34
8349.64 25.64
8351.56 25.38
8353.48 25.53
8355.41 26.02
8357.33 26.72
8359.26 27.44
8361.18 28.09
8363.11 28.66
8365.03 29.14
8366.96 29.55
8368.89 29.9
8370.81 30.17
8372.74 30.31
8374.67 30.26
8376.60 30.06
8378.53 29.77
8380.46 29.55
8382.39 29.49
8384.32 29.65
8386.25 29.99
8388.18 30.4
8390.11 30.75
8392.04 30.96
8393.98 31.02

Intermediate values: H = 0.139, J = 0.004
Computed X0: -0.135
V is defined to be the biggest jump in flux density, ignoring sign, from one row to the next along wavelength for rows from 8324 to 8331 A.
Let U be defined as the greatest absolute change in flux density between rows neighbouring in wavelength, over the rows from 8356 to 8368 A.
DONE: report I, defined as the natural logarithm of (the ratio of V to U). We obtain 0.5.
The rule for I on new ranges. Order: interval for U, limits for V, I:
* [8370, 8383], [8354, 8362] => 0.9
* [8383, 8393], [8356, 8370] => 0.6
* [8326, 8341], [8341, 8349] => 0.4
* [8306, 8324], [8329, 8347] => -0.4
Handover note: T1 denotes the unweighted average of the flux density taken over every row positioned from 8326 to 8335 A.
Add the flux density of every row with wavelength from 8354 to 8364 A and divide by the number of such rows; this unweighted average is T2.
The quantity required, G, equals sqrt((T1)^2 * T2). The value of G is 170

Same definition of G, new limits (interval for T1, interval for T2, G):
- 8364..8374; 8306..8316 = 170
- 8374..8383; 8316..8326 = 180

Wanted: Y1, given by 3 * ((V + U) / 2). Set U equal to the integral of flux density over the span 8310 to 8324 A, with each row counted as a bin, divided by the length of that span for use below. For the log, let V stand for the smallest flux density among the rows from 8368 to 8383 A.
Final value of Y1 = 97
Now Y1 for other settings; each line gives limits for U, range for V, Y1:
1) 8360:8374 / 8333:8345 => 87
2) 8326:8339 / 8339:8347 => 89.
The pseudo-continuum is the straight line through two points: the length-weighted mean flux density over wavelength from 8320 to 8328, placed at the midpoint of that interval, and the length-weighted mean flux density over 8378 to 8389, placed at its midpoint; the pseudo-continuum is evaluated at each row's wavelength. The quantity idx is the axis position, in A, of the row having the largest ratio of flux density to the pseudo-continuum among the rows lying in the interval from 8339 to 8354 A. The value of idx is 8340.03 A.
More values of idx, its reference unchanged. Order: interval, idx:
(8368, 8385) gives 8384.32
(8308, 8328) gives 8318.93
